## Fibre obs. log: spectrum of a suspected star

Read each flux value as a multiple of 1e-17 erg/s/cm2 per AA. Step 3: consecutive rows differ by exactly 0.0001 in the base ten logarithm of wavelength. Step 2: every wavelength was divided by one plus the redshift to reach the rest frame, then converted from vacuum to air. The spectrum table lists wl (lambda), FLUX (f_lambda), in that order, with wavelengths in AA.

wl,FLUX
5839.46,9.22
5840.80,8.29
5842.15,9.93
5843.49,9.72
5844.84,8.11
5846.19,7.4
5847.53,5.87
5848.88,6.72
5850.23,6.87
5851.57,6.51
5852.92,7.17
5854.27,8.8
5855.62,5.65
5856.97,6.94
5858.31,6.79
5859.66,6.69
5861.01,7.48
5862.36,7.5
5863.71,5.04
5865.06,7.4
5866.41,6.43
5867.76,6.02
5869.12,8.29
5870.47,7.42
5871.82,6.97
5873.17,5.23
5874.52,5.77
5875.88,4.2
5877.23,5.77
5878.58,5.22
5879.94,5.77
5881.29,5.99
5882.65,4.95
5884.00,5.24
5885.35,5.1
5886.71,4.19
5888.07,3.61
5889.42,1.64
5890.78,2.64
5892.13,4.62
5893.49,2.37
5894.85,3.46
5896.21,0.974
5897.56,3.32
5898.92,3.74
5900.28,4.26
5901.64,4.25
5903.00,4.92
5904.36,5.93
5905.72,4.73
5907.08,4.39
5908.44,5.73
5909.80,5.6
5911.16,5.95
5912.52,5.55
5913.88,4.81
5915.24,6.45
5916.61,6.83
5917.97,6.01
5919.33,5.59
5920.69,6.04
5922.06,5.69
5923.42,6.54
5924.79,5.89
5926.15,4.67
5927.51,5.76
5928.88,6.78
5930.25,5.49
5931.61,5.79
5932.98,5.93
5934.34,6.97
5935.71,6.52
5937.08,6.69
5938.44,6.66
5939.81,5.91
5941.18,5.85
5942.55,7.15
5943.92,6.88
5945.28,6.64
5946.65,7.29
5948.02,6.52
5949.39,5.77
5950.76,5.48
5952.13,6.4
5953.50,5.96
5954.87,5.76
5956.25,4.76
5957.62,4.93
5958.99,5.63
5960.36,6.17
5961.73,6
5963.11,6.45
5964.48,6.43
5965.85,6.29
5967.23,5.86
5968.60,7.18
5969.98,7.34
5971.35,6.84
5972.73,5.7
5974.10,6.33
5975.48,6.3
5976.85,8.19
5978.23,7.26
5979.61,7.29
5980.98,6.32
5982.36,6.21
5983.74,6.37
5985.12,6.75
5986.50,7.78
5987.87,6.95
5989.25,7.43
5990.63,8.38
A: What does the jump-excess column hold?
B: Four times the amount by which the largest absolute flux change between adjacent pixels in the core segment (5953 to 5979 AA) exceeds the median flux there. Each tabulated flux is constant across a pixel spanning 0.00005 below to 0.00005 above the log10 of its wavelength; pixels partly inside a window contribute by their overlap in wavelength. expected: -18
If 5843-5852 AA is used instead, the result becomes -21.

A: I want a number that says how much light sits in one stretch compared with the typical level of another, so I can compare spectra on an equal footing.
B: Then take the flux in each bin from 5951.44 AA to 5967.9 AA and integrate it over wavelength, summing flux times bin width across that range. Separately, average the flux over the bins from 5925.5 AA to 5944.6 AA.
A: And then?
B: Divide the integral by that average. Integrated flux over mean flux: 16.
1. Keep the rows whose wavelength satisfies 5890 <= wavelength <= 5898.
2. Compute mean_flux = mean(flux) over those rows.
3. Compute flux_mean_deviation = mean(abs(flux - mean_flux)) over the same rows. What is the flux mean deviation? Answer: 0.9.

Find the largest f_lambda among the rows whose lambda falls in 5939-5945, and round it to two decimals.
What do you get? 7.15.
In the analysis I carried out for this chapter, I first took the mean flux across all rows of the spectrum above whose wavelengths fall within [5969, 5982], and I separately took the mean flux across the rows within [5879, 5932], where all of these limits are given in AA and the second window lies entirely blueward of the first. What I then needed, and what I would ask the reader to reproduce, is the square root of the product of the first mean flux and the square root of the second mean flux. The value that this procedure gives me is 3.89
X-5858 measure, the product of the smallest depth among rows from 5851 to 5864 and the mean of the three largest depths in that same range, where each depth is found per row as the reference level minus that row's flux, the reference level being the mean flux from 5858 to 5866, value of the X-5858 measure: -2.1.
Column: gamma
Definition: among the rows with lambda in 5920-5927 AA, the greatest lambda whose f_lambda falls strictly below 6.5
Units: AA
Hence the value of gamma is 5926.15 AA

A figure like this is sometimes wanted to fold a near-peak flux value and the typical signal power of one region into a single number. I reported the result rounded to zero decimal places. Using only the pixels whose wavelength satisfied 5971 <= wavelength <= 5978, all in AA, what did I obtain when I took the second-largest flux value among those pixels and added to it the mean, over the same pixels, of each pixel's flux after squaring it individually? 52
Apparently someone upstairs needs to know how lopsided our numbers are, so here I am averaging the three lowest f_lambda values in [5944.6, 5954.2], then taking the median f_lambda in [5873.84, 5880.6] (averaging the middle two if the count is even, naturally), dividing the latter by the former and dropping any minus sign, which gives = 1.01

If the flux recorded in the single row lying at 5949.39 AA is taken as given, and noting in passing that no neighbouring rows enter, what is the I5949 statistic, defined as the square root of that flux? 2.4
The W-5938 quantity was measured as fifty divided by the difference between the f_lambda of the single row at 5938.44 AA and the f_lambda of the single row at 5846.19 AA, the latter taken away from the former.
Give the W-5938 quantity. -68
